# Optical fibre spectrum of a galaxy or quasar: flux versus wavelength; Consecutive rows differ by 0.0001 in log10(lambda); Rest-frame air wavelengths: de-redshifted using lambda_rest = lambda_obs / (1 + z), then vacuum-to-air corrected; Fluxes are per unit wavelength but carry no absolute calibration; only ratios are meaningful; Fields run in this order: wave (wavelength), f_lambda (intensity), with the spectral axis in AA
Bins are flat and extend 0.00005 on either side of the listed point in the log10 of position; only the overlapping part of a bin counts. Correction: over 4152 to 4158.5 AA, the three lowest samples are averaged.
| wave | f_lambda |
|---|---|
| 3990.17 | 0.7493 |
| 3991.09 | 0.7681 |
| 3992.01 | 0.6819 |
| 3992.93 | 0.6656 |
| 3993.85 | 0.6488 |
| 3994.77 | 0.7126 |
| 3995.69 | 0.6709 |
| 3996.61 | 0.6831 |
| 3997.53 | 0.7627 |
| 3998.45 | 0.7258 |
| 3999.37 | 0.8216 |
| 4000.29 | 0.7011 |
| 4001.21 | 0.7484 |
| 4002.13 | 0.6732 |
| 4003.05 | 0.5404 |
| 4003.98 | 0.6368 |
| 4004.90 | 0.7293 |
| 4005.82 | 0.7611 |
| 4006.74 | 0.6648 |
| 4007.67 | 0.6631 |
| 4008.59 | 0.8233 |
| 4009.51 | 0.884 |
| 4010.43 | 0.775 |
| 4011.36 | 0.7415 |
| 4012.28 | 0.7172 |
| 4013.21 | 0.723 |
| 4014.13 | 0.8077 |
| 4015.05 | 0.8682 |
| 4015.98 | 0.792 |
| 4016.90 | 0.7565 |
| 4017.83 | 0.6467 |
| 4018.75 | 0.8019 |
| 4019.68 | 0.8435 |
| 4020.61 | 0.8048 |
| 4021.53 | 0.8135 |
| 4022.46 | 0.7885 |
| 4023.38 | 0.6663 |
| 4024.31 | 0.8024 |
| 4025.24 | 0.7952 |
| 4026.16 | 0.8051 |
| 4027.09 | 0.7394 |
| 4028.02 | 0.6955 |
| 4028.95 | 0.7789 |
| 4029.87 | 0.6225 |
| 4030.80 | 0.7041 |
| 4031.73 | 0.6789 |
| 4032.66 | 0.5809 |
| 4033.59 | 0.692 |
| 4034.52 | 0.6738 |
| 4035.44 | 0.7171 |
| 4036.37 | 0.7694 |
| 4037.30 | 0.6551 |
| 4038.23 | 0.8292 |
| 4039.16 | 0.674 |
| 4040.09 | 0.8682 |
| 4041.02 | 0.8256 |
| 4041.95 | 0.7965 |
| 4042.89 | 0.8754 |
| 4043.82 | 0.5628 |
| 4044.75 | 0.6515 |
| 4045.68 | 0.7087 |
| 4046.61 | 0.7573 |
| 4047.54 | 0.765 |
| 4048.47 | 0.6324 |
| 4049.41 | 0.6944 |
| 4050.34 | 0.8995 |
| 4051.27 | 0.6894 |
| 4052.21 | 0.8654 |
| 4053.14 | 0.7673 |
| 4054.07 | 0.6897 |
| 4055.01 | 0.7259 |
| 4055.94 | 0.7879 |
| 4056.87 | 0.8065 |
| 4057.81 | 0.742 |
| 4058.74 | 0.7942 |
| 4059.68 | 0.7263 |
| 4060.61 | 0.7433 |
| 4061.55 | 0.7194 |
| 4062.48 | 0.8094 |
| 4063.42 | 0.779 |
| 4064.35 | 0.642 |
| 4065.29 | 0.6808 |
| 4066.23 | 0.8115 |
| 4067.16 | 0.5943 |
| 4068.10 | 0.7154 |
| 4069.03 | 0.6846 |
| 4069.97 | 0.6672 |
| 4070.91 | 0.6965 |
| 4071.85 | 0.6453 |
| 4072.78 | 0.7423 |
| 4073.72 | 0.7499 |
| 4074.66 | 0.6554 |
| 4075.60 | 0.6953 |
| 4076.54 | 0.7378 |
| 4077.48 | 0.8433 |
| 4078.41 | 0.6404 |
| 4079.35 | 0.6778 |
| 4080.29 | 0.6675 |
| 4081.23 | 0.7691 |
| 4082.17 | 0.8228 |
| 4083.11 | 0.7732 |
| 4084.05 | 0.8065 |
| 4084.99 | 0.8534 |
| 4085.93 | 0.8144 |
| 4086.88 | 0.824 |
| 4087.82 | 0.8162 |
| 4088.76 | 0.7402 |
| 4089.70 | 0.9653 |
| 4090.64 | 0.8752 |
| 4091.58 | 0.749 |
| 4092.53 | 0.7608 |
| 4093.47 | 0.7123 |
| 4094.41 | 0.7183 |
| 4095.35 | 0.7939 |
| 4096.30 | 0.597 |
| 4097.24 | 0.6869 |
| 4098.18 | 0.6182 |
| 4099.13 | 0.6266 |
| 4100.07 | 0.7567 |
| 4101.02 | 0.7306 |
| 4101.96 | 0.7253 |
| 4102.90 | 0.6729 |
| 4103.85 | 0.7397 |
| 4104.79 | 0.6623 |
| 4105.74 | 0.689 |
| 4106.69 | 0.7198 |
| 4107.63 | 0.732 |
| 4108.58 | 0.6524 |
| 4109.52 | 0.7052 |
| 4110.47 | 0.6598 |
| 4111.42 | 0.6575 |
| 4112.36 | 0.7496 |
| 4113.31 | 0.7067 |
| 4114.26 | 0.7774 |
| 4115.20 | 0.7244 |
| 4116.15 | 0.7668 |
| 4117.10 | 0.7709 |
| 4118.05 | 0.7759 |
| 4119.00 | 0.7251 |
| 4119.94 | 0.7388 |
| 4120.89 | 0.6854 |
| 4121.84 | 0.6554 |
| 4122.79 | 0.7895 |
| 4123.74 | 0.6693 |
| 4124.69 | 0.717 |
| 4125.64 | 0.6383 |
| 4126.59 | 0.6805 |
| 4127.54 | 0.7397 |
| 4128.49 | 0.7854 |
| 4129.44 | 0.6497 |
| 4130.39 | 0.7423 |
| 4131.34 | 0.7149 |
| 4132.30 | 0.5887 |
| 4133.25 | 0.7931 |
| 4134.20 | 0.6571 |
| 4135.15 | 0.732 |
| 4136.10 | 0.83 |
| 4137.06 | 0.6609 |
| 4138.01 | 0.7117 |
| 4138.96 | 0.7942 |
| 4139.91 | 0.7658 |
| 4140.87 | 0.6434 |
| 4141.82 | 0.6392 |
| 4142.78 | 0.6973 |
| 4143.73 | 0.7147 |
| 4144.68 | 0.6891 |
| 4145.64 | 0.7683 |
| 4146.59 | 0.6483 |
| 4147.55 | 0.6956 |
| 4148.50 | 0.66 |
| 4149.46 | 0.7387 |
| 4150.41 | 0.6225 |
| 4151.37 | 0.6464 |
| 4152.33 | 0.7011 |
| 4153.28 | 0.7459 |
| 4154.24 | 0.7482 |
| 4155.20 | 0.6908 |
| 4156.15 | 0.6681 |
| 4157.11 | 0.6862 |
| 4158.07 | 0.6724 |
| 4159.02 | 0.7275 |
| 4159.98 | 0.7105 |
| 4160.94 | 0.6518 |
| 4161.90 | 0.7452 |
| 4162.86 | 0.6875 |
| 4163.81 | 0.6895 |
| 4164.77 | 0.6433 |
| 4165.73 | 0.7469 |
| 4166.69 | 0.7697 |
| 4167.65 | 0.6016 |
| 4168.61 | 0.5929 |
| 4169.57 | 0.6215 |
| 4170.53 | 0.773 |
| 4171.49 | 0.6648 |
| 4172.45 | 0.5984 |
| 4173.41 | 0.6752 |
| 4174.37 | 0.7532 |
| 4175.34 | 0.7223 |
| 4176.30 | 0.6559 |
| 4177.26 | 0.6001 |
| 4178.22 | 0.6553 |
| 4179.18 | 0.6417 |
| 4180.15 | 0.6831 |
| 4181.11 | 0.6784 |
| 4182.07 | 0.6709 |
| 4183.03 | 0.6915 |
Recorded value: 0.676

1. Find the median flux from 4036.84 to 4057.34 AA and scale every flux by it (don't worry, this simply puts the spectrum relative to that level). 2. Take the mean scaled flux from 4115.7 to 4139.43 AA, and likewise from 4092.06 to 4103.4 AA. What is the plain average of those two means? 0.933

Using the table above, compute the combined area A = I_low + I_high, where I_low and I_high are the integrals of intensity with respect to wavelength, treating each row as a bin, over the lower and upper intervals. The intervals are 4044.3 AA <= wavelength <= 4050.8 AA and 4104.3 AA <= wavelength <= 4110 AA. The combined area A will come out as 8.7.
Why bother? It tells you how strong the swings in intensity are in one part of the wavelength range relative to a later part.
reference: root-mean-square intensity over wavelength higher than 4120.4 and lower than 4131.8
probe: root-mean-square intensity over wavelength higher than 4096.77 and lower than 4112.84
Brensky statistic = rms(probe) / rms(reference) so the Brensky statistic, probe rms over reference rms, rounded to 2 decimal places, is 0.98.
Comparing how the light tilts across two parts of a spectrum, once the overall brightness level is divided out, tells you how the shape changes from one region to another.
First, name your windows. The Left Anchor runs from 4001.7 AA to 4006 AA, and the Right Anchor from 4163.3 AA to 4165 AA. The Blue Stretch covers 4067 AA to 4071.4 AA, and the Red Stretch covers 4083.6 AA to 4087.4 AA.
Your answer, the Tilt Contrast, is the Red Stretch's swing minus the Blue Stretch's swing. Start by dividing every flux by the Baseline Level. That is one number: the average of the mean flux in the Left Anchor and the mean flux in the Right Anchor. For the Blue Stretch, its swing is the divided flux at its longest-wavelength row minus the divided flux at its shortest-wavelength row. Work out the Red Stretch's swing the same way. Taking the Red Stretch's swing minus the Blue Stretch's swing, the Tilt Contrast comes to -0.13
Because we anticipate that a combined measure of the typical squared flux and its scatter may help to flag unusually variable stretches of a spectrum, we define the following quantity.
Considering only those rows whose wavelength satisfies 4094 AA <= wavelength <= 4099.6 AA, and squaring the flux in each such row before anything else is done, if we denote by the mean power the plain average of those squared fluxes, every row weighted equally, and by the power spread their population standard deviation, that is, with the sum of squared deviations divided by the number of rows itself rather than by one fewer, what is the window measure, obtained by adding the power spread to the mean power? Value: 0.55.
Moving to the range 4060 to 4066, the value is 0.62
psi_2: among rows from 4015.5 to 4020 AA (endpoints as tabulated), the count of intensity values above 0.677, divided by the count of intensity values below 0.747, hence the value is 4.0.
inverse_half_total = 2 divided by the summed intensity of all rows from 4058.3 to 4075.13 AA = 0.156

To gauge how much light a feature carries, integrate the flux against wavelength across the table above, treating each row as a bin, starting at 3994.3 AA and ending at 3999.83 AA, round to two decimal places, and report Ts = 4.03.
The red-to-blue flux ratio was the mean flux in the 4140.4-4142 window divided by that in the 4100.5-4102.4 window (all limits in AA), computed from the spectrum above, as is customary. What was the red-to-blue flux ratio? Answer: 0.88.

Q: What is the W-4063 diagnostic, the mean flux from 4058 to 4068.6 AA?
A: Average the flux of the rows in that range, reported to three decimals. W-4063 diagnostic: 0.729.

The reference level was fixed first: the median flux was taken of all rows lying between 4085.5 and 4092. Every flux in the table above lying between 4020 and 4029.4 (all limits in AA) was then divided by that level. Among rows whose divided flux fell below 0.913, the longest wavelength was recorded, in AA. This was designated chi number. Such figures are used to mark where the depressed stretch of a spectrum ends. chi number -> 4028.02 AA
